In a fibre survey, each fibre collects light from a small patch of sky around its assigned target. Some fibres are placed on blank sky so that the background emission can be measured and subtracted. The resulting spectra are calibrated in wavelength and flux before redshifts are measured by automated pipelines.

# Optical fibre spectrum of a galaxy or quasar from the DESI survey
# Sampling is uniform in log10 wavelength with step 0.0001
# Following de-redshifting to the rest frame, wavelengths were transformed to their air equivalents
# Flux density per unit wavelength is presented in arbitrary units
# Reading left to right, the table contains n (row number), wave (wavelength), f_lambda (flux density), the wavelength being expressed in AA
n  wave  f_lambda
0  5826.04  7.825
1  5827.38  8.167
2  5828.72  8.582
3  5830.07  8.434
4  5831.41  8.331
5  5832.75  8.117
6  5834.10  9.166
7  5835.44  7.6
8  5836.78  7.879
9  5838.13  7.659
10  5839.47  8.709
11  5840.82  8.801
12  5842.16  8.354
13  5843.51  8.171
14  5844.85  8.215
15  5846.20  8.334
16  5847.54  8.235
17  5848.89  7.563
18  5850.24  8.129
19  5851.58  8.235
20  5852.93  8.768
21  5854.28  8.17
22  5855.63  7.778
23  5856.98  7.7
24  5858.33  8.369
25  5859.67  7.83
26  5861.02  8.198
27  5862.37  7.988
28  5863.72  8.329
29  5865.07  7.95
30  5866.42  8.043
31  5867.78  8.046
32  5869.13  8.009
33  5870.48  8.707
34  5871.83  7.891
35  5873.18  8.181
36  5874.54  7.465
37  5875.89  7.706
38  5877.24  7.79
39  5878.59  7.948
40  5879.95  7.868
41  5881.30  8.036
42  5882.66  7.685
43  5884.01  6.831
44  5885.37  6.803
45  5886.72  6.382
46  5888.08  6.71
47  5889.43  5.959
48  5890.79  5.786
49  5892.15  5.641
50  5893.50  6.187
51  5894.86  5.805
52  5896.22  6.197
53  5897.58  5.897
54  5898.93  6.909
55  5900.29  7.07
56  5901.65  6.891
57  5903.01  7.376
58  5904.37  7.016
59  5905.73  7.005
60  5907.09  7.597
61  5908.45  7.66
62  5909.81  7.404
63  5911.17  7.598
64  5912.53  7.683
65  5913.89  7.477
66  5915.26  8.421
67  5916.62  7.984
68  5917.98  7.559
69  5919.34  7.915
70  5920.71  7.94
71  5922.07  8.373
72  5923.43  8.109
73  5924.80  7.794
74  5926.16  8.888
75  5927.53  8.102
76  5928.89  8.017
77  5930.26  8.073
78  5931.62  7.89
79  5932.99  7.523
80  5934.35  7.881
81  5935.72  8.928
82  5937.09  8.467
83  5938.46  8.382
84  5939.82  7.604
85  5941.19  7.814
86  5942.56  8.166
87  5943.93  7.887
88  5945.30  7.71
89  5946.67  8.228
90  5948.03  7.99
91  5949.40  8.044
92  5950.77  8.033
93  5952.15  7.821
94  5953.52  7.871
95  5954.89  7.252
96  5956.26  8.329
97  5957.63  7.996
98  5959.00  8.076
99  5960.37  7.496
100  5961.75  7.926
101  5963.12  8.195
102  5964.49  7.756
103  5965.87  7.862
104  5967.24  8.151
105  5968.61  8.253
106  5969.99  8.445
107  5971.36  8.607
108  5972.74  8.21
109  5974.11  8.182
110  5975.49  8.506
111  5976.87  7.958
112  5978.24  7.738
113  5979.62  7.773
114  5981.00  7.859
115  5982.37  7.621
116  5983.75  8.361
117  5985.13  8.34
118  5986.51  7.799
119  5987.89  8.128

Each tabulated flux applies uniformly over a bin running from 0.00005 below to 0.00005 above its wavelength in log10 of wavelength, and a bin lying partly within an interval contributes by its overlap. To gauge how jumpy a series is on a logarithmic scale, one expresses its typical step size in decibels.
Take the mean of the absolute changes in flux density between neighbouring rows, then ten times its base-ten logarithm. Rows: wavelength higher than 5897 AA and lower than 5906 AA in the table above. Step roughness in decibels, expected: -4.3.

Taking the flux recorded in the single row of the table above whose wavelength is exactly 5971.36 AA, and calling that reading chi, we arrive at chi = 8.607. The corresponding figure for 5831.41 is 8.331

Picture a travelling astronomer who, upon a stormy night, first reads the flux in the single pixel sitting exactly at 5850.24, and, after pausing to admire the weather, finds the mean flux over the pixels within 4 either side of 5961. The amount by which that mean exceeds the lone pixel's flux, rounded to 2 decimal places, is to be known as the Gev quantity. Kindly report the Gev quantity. -0.22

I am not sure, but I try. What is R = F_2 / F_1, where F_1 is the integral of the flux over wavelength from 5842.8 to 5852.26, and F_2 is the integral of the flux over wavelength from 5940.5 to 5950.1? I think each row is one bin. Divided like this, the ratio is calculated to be 1.0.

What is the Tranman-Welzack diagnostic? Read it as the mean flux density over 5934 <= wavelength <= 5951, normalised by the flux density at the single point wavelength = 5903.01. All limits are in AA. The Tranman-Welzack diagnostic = 1.10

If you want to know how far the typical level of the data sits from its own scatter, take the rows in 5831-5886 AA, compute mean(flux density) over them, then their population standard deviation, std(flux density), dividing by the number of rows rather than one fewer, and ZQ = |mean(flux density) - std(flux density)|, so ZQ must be 7.58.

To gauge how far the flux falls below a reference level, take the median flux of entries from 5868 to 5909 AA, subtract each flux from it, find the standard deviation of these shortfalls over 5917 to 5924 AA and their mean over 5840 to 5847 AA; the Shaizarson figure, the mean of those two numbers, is -0.5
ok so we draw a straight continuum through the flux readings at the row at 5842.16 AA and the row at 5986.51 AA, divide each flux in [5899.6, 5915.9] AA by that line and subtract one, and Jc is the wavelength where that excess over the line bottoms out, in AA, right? 5901.65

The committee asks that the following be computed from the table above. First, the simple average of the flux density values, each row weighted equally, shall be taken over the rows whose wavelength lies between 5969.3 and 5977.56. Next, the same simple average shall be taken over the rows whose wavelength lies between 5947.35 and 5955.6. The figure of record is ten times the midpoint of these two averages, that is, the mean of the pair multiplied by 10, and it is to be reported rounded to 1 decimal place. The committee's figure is 80.8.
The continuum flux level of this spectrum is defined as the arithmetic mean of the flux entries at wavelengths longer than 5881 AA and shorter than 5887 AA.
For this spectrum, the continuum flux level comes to 7.1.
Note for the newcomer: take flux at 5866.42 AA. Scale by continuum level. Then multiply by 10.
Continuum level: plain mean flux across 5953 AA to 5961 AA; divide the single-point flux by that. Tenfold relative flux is 10.3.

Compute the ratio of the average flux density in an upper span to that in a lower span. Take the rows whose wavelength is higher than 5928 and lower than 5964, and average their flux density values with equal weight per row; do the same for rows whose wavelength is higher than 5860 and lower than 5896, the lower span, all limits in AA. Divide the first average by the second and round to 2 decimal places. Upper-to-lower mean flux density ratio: 1.08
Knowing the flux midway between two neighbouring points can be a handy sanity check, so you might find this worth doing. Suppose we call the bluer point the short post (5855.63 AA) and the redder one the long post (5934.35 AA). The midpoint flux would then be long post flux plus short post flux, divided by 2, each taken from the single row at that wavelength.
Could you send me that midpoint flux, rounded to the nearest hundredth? 7.83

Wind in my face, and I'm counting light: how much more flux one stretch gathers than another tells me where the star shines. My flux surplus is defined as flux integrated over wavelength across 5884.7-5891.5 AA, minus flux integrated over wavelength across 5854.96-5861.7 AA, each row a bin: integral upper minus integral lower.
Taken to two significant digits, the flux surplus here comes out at -11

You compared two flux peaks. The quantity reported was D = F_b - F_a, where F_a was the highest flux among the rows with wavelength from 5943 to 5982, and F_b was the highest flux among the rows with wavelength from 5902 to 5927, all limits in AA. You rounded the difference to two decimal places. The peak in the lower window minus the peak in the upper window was 0.28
